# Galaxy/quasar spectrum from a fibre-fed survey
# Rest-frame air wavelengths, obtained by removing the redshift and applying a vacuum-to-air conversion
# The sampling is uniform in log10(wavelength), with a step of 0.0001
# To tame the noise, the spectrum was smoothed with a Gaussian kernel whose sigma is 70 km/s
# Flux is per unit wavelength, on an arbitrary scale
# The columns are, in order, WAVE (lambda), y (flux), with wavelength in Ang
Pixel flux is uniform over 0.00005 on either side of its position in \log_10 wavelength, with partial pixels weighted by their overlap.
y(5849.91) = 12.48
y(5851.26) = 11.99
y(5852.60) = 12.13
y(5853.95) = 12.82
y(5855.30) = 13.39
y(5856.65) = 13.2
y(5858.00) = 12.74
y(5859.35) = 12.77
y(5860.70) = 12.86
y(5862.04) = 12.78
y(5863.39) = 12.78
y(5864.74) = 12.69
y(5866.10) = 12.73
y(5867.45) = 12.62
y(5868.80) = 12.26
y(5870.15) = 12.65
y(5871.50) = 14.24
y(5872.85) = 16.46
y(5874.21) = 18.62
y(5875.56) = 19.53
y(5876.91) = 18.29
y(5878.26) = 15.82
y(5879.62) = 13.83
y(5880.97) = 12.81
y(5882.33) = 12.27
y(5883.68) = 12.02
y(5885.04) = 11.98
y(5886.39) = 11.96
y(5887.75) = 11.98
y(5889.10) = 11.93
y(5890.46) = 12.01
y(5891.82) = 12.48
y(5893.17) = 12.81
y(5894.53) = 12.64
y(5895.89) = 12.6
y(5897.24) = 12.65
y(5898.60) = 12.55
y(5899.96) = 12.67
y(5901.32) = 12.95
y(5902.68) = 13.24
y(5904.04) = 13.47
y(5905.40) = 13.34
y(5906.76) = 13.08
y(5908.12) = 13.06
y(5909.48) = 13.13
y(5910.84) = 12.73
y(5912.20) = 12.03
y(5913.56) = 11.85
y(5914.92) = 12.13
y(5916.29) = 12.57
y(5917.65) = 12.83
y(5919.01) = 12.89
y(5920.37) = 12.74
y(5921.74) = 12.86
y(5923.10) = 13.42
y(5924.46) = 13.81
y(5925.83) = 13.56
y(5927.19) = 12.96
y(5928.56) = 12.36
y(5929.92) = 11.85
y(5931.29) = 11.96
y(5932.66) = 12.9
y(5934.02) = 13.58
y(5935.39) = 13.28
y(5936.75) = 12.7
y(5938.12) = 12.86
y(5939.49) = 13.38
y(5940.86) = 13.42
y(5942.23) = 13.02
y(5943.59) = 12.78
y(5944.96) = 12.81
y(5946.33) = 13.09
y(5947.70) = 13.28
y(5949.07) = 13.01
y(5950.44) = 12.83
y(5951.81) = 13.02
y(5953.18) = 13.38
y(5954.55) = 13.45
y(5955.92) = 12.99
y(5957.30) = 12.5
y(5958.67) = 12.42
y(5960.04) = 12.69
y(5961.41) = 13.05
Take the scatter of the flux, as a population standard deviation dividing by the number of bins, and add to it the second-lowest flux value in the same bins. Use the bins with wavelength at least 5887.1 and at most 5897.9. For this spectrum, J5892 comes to 12.31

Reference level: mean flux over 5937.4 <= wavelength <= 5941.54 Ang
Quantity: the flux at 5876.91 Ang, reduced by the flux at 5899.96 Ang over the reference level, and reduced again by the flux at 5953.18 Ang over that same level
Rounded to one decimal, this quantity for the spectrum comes 16.3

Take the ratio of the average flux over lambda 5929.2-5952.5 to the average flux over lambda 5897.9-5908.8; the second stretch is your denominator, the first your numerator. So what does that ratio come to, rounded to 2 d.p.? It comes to 0.99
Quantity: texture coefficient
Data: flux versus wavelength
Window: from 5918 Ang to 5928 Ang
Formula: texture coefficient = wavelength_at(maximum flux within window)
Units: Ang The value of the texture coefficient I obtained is 5924.46 Ang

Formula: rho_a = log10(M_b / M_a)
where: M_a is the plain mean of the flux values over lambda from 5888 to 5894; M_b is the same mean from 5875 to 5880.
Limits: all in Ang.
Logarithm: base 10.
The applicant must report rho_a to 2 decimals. 0.14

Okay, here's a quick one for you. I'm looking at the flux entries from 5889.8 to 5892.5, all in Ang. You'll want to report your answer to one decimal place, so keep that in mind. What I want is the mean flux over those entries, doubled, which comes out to 24.5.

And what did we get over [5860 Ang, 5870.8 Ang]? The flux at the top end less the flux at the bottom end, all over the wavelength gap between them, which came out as -0.02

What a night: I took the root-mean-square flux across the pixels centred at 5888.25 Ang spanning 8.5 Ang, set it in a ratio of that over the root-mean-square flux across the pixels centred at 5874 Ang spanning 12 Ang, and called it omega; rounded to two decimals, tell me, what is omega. 0.76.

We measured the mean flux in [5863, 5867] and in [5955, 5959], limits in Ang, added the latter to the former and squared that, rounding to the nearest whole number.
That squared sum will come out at 644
